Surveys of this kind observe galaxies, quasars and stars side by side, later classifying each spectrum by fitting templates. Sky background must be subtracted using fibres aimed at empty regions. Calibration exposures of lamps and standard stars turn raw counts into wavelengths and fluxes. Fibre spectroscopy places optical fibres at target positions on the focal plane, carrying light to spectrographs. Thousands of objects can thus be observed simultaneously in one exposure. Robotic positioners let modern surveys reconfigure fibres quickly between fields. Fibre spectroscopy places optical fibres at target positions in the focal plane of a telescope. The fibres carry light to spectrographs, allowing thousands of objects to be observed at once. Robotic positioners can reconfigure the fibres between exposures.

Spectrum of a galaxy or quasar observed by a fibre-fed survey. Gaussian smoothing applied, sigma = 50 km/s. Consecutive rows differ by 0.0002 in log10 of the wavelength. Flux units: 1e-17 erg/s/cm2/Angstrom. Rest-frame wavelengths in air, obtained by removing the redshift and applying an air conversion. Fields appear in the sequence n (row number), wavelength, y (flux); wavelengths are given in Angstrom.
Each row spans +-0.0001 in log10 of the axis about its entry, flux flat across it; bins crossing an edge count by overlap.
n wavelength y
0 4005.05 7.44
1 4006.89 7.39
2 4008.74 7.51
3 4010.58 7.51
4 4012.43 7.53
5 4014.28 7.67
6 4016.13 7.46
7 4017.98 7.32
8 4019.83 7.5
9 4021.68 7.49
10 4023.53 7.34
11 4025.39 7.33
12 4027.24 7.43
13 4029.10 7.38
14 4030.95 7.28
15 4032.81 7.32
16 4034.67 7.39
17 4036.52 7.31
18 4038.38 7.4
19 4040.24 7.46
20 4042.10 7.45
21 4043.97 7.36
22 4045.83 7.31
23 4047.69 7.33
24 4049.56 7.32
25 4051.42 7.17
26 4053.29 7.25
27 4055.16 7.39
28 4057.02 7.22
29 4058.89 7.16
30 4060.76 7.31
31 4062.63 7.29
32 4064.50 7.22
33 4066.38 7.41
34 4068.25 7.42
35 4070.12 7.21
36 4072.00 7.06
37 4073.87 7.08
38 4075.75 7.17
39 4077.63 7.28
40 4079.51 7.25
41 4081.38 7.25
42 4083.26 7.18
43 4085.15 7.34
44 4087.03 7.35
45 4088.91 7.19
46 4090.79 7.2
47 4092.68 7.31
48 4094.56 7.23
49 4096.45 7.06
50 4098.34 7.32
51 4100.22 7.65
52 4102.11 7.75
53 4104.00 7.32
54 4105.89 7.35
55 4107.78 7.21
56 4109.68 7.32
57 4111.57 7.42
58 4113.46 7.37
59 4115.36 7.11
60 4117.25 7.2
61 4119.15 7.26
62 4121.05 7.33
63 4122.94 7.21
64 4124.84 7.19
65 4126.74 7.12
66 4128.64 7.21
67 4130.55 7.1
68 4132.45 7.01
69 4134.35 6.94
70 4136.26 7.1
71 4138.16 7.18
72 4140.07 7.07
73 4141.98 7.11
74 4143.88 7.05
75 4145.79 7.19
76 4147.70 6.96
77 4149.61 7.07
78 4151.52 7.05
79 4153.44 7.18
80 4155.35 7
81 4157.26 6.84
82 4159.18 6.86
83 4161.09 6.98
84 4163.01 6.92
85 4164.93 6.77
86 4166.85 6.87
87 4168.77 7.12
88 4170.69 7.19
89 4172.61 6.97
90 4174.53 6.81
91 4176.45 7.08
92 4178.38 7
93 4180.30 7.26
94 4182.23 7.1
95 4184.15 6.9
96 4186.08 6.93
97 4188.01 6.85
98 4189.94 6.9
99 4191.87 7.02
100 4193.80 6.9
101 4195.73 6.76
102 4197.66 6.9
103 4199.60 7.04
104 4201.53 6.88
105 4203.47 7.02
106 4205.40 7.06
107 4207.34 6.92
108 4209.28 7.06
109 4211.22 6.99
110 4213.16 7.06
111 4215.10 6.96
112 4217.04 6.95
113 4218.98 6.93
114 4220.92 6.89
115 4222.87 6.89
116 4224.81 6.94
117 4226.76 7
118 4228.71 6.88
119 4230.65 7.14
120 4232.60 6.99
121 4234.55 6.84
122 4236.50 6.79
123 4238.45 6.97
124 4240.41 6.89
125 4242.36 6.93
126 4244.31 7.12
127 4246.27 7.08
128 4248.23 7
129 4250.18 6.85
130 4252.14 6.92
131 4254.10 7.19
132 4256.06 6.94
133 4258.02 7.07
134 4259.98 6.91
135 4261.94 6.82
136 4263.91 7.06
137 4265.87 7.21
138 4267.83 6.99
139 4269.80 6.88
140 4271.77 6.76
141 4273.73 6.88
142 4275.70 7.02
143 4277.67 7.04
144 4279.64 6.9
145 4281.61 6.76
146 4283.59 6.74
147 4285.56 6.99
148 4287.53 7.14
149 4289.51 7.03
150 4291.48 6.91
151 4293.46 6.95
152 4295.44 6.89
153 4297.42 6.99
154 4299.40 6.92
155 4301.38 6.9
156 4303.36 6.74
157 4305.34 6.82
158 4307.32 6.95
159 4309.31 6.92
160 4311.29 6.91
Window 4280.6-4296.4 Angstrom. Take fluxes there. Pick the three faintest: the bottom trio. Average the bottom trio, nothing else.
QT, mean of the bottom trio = 6.8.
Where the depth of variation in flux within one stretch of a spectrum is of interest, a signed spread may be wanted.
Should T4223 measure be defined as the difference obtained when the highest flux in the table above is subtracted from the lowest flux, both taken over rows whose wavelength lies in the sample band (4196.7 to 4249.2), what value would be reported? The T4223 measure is -0.35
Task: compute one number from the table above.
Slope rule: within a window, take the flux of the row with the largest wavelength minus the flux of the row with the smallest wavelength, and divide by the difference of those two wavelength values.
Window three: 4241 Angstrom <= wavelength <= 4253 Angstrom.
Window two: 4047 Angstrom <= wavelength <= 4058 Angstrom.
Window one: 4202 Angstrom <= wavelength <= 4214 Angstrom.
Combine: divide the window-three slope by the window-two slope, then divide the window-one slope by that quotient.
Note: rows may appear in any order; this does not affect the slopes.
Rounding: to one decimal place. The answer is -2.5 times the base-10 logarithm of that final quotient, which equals 3.3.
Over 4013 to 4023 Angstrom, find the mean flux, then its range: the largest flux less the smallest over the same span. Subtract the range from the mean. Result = 7.14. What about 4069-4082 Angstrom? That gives 6.97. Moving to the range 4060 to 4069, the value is 7.13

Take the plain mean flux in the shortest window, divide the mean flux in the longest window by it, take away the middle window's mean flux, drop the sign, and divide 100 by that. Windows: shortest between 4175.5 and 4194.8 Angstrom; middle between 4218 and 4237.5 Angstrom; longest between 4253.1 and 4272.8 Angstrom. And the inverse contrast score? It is 16.9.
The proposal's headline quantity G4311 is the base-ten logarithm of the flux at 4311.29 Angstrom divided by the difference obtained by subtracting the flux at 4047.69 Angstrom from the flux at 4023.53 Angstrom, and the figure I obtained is 2.84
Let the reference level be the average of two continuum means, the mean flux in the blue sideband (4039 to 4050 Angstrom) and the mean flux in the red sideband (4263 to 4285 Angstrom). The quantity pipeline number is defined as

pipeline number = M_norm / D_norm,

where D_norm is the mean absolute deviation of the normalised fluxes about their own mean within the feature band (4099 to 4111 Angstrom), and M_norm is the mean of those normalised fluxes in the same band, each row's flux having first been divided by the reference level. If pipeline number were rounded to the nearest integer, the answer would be 42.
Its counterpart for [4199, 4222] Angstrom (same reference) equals 120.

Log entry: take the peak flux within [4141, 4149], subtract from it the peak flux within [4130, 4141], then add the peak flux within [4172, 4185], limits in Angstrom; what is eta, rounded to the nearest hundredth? 7.27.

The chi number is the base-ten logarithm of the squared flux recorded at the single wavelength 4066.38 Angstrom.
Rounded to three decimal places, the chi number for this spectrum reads 1.740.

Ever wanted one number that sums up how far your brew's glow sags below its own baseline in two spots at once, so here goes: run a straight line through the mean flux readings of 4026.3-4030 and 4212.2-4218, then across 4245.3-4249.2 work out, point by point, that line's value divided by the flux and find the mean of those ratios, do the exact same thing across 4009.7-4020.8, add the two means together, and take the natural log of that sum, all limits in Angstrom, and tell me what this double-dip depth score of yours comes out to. 0.680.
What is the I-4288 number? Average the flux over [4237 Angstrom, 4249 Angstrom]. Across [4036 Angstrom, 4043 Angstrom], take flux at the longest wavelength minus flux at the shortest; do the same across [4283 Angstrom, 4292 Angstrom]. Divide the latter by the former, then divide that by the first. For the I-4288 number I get 0.17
